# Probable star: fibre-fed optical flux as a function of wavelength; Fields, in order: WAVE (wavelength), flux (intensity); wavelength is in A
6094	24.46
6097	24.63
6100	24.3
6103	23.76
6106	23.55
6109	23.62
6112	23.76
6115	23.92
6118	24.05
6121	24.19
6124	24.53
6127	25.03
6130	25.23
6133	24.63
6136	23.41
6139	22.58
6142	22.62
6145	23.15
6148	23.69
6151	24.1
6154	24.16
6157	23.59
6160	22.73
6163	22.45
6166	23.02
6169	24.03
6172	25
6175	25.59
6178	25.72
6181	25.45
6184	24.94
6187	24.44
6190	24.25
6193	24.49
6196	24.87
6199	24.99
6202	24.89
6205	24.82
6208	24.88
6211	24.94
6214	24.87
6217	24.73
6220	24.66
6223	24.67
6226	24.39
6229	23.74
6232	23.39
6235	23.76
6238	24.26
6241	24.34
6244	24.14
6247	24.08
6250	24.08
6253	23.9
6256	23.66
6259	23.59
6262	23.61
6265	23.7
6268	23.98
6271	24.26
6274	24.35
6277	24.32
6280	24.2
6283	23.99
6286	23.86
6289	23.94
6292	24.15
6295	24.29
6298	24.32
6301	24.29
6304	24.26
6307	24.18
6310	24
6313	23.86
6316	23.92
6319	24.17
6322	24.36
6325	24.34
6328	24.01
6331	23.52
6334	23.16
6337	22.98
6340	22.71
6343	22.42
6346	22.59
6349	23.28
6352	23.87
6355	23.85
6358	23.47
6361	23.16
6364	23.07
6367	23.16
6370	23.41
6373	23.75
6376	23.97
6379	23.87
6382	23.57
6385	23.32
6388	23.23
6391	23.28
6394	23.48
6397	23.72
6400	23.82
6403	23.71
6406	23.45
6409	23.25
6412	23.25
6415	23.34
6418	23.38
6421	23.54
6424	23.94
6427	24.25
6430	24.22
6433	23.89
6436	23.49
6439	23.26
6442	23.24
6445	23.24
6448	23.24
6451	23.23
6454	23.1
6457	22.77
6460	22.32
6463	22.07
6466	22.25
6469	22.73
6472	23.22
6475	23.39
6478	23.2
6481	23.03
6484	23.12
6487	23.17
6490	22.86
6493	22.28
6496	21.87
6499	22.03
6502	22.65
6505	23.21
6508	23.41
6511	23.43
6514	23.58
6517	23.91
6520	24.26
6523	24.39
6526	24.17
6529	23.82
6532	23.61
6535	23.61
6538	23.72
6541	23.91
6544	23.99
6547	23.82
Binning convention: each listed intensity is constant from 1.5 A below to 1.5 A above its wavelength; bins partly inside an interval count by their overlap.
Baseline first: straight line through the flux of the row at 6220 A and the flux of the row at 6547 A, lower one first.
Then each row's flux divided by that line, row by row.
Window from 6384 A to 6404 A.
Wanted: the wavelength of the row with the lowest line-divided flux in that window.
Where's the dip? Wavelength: 6388 A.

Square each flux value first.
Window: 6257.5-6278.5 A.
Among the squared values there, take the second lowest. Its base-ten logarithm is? 2.746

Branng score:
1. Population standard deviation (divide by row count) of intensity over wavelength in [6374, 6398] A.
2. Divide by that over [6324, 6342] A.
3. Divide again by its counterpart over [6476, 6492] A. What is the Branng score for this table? 3.7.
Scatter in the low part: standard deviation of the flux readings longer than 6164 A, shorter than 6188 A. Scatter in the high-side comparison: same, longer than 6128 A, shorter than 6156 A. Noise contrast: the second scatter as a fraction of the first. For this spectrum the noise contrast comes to 1.0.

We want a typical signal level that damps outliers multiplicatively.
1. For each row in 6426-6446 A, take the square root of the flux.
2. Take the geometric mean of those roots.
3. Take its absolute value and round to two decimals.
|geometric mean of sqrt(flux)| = 4.86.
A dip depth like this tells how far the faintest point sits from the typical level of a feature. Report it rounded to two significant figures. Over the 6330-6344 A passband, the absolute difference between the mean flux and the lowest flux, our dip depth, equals 0.54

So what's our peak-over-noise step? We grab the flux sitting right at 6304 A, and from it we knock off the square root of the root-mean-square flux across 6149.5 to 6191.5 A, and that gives 19.3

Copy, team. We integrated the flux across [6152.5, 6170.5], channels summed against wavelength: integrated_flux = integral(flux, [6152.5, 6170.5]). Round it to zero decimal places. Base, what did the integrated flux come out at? 420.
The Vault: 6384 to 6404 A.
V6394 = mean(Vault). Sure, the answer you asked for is 23.5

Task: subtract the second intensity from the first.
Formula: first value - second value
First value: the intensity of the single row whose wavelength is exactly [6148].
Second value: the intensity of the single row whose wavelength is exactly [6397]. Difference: 0.0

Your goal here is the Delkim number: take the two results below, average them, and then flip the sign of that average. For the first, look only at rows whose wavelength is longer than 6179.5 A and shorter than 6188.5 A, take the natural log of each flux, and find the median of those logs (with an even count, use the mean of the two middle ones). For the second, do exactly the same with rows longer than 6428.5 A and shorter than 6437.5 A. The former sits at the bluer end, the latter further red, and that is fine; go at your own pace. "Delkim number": -3.195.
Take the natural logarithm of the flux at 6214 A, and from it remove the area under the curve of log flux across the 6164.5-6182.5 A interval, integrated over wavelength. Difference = -54.6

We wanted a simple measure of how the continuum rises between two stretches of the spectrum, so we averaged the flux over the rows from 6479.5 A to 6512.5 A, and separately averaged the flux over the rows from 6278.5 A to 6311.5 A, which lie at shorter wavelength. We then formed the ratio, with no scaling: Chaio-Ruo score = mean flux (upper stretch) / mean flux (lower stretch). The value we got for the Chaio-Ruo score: 0.946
